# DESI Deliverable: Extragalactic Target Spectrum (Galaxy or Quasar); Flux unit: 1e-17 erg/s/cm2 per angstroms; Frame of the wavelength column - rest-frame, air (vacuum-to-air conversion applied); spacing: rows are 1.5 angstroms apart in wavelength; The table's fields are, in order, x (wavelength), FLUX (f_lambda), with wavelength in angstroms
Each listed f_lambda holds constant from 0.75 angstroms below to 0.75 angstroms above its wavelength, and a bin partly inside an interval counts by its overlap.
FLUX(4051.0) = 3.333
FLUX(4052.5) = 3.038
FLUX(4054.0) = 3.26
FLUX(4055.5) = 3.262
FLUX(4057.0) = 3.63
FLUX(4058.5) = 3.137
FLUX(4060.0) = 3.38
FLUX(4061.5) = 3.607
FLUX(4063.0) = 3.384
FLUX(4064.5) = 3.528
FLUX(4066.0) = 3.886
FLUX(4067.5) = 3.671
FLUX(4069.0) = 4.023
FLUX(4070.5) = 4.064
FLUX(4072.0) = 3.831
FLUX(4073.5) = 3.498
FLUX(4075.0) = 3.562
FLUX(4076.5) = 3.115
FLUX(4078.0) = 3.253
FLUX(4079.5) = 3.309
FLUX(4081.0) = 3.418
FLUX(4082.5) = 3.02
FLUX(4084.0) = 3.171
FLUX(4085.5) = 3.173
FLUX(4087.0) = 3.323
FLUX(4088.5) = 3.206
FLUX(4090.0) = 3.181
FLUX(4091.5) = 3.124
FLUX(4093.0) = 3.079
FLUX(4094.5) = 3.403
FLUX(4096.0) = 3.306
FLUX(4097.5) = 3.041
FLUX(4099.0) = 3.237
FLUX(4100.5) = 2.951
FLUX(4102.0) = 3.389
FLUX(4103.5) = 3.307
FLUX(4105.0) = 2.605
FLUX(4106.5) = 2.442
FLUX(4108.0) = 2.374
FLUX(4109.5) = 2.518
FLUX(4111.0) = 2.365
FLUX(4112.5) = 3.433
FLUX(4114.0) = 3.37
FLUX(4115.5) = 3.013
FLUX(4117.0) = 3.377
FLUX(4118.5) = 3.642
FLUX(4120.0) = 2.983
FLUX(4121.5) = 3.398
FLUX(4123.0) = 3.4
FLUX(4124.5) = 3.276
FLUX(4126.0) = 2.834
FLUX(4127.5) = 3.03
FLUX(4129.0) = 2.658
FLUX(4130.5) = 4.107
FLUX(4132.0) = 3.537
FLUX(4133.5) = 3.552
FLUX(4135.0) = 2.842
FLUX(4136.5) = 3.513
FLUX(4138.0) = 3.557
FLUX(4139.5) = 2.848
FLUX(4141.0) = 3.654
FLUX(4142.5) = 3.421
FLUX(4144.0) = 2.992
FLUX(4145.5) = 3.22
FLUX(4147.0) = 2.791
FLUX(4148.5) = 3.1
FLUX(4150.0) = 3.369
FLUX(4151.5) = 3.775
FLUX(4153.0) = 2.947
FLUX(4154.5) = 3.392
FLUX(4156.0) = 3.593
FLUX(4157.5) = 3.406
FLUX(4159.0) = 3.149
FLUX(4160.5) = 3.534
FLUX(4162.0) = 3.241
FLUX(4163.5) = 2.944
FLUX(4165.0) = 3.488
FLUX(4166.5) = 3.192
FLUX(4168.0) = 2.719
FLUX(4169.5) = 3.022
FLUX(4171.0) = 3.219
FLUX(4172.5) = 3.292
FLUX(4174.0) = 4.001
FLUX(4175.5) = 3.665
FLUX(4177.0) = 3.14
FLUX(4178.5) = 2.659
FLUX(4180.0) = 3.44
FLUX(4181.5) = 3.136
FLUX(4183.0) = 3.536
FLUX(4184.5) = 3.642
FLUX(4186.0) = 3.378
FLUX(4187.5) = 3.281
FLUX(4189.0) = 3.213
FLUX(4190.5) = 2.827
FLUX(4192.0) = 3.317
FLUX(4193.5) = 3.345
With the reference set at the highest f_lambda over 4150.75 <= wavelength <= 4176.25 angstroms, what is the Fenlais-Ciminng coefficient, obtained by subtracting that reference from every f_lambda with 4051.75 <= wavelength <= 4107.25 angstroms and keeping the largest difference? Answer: 0.1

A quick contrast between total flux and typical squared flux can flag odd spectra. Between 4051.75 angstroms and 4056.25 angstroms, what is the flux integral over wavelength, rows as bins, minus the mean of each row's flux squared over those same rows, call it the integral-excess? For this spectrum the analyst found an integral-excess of 4.17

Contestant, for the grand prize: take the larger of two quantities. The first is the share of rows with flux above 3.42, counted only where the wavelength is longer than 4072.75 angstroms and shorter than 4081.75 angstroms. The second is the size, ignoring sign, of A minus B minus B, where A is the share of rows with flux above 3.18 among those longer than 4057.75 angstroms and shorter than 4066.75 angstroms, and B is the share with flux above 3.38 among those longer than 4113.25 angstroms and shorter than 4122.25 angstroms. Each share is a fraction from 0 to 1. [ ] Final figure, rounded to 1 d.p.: 0.3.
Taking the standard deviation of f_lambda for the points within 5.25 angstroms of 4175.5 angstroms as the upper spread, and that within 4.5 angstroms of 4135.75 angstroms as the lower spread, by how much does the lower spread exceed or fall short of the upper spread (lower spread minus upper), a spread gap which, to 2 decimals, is -0.06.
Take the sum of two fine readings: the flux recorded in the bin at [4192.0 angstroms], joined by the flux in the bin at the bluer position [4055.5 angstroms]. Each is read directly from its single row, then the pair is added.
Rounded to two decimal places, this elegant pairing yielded 6.58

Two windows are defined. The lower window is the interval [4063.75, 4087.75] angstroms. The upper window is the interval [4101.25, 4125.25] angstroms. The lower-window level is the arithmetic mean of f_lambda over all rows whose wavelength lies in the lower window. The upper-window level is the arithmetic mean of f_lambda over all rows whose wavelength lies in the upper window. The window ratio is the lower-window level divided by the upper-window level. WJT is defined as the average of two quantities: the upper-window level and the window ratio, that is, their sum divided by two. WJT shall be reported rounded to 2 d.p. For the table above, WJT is 2.10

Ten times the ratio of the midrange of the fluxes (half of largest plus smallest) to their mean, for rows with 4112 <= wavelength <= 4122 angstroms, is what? 10.0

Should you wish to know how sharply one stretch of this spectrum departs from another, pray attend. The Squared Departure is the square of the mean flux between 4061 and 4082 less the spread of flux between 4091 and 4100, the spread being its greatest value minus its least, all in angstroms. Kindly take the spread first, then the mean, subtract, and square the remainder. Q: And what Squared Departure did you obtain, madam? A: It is 10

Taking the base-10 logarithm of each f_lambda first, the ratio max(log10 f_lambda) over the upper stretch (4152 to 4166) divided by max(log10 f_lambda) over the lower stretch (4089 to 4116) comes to 1.04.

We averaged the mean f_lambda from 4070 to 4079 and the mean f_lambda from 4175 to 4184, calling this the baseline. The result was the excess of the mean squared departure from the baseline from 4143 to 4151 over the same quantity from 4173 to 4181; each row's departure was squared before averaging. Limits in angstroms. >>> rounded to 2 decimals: -0.07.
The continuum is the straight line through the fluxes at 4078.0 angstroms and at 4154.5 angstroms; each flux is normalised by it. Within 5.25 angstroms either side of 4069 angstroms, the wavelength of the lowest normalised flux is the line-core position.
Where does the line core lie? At 4073.5 angstroms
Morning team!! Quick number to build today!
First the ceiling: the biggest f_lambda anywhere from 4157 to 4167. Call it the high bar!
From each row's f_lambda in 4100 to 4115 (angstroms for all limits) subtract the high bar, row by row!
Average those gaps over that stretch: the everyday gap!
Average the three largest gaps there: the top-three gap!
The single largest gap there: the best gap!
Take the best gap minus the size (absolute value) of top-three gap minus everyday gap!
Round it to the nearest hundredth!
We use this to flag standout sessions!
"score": -0.62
